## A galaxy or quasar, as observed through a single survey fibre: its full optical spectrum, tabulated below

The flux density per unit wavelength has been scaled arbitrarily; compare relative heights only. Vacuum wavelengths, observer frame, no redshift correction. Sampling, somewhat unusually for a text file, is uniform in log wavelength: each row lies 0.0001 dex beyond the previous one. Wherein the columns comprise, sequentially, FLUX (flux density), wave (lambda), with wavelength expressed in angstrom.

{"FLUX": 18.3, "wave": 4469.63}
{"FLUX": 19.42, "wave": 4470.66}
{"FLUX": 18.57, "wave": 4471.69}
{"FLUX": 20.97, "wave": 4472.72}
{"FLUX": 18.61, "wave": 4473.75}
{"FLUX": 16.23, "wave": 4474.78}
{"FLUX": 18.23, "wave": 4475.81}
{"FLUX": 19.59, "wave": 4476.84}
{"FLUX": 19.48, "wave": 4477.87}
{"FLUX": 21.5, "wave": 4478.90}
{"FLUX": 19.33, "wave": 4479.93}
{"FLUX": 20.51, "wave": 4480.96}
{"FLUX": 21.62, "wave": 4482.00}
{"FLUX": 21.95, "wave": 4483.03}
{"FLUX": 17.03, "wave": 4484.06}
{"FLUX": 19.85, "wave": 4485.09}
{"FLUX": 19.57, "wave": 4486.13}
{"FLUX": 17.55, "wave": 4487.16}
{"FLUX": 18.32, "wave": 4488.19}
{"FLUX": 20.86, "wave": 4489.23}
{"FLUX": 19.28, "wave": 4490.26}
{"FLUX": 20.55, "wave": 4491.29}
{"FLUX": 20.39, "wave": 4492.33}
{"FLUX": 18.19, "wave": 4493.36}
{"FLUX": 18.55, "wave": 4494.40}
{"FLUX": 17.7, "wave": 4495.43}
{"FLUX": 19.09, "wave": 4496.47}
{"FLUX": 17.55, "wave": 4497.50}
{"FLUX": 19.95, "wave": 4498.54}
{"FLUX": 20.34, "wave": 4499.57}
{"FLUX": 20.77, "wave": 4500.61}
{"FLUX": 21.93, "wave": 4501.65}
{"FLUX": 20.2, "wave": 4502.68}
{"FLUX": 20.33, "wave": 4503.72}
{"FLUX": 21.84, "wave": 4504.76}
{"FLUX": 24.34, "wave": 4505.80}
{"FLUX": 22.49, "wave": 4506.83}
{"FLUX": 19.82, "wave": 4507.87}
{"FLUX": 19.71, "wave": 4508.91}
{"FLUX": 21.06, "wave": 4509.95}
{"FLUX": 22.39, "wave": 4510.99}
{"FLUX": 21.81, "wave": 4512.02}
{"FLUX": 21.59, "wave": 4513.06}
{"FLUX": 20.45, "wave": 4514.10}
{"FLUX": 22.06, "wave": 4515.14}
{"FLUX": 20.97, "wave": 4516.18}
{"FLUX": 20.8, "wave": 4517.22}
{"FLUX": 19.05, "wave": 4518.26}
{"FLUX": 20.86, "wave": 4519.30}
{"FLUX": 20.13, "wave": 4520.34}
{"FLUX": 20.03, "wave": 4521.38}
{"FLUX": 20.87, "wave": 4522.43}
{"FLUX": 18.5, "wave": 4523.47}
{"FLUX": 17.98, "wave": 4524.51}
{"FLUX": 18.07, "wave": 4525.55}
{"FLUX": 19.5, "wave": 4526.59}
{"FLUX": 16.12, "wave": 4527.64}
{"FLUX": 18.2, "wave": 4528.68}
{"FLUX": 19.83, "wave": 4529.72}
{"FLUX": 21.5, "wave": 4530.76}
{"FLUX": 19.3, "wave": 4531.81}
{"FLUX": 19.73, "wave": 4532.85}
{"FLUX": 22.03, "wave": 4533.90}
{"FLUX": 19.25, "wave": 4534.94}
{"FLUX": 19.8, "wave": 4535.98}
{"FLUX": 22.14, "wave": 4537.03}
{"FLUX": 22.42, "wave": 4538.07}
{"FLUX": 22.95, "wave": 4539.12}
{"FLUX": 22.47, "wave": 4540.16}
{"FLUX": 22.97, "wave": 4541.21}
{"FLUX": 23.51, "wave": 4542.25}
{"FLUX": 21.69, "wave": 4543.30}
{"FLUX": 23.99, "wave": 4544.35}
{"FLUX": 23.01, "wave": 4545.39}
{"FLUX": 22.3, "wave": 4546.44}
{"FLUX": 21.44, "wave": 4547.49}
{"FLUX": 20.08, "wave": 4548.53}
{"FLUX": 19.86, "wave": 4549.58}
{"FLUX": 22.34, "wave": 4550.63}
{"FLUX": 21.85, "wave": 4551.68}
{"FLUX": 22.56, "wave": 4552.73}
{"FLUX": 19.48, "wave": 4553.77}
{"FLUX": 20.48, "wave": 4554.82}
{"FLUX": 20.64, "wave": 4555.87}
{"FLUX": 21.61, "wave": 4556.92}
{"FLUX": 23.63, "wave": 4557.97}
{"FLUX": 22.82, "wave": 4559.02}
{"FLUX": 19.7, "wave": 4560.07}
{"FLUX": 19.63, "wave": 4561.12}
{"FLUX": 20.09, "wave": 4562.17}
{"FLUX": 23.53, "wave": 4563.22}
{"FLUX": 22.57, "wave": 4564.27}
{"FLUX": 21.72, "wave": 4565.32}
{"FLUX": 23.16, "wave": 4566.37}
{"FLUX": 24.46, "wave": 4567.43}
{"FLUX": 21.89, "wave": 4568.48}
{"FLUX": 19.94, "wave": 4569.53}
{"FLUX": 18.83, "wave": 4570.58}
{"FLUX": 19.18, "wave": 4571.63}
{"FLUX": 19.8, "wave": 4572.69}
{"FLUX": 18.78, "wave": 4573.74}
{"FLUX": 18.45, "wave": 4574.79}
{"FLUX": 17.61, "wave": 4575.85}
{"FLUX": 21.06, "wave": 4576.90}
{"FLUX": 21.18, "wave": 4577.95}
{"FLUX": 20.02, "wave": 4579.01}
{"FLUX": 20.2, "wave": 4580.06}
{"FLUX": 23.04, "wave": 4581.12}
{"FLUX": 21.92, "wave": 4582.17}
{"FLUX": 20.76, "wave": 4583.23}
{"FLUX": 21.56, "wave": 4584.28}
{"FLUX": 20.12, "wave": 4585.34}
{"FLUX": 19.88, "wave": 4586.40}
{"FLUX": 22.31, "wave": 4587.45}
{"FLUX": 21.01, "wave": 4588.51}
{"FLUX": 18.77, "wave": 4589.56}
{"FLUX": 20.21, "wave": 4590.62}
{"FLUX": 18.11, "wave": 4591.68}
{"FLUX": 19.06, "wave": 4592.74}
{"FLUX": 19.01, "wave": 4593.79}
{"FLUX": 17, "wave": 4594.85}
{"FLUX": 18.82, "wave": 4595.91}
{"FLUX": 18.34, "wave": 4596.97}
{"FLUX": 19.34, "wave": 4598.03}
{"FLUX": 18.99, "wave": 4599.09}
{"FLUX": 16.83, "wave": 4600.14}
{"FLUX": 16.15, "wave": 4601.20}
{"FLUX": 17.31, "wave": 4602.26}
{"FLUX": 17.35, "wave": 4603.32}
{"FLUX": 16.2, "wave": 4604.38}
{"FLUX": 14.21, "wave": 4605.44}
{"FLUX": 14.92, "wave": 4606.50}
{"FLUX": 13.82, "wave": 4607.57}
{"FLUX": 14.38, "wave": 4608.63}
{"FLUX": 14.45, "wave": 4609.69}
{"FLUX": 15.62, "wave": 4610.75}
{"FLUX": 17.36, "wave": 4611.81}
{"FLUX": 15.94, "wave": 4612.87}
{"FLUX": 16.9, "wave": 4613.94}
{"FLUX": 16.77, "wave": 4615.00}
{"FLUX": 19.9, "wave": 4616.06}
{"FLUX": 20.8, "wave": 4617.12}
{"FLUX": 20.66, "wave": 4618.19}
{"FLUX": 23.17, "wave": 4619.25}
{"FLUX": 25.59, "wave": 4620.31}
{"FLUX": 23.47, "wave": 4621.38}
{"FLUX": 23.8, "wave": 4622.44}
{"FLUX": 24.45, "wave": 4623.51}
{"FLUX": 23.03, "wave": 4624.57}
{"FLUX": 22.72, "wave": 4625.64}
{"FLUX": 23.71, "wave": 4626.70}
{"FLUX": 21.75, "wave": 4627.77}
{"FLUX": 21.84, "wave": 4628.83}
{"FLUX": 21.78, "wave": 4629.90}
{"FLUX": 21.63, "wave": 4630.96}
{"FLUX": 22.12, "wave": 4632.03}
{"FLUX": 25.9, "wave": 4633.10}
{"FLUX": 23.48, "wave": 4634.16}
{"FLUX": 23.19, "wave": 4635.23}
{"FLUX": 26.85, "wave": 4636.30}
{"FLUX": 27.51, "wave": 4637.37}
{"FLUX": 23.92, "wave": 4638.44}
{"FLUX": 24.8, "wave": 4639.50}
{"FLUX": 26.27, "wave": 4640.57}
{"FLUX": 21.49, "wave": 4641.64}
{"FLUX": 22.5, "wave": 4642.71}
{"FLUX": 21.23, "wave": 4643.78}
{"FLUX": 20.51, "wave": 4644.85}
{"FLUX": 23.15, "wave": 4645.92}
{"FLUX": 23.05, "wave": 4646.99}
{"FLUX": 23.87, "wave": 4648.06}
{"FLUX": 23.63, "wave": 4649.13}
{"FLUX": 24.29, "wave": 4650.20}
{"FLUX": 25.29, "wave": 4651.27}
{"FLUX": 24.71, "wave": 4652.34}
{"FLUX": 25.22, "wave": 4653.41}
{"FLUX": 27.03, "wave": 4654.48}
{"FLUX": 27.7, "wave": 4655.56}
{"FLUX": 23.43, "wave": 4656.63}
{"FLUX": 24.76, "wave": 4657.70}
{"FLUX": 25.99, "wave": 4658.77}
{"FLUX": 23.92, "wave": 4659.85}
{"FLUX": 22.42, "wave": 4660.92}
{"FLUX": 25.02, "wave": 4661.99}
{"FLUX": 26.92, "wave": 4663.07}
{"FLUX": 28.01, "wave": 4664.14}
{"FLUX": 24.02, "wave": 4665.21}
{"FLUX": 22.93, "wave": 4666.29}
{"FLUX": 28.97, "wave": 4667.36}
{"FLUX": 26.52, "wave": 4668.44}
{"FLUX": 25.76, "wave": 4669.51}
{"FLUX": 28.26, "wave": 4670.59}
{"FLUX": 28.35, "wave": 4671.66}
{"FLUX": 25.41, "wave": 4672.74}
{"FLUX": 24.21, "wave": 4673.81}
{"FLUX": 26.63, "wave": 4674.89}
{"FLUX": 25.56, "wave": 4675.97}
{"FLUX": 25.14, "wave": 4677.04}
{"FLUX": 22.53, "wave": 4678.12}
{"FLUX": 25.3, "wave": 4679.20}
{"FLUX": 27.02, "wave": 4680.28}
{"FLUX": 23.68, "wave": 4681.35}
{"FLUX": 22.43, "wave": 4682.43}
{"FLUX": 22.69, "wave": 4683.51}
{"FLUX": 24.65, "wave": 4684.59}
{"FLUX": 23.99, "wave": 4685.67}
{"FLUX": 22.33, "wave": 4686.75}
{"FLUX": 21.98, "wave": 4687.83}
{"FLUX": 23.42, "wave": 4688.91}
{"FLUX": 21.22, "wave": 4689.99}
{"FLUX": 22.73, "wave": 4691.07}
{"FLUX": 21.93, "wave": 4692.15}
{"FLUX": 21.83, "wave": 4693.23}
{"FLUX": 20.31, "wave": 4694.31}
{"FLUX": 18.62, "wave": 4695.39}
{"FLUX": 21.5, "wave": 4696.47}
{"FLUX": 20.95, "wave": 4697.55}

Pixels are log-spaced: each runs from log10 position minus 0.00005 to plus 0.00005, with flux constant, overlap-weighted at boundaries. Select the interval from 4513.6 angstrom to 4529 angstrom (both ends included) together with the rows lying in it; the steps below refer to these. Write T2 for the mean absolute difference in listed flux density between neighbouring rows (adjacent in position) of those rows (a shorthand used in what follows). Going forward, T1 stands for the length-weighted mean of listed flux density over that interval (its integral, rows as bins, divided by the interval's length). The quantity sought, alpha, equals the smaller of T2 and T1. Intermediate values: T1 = 19.6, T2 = 1.28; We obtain 1.3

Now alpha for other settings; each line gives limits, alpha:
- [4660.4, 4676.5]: 2.2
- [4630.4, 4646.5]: 2.0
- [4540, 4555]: 1.2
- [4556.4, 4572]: 1.5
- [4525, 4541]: 1.6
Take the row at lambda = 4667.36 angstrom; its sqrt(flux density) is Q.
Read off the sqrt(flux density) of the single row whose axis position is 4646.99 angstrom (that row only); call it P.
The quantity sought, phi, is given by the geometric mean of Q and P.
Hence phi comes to 5.08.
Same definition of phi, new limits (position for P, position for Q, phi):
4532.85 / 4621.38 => 4.64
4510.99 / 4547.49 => 4.68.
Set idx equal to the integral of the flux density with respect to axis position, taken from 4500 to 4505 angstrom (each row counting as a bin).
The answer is 105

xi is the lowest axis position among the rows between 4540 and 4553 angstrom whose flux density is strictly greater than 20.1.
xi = 4540.16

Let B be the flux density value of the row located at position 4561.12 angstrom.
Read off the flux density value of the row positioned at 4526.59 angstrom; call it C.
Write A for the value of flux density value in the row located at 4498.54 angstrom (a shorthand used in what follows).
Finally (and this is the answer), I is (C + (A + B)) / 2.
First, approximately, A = 19.95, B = 19.63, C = 19.5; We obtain 30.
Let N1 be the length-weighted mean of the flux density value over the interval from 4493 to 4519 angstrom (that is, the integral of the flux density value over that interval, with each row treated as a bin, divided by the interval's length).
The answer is 20.5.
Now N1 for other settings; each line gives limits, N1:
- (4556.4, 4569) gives 22.1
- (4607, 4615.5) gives 15.6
